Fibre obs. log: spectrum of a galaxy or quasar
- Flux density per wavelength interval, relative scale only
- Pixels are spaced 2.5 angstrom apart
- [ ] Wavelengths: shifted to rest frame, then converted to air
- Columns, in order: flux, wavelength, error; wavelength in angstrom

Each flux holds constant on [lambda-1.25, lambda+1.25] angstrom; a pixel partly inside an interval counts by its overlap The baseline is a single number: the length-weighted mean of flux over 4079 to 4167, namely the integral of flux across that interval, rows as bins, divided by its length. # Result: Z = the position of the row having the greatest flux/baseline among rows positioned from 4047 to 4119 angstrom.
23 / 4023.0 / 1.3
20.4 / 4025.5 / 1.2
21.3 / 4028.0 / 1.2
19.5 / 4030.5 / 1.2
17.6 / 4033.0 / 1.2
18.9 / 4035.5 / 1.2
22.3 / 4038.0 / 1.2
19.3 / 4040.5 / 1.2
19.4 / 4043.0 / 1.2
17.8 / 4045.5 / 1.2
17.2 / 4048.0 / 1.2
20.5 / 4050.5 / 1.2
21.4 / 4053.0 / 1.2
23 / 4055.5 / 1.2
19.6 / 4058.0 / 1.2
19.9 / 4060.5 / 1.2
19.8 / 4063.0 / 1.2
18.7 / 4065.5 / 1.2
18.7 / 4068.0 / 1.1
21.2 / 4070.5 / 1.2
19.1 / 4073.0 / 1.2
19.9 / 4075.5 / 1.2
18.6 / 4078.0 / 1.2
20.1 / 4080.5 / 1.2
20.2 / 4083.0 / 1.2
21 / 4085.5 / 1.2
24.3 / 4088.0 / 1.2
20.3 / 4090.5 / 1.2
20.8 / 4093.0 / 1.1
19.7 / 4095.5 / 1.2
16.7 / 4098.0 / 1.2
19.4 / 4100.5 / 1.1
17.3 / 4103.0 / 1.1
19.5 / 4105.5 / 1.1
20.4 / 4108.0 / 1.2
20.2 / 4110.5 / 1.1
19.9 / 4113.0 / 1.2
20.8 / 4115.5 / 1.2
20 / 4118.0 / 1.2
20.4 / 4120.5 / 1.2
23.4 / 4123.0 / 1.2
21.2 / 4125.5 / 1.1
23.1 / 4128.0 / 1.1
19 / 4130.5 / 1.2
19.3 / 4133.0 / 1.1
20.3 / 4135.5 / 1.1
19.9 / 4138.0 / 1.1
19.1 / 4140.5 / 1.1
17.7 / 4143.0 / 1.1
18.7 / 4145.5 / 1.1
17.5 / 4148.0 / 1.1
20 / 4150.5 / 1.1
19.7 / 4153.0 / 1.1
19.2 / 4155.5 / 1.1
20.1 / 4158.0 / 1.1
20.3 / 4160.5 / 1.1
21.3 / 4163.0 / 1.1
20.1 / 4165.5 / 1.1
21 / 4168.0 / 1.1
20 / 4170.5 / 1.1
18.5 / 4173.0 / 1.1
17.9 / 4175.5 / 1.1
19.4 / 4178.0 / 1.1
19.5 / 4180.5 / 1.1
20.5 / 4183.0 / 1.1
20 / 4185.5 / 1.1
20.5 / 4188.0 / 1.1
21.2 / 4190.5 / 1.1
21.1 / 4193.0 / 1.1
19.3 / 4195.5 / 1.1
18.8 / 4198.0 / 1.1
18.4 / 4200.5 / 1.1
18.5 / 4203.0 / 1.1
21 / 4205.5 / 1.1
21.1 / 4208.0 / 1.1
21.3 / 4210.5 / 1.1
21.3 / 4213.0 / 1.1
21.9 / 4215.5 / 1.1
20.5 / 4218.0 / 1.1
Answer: 4088.0 angstrom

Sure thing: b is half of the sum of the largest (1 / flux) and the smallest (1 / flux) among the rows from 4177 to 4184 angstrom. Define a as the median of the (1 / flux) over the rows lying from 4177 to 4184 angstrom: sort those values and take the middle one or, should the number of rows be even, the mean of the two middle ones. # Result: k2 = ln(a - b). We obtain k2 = -6.8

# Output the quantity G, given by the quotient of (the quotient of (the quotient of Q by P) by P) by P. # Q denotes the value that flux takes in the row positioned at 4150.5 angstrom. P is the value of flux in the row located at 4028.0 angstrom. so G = 0.0021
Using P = 21.3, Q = 20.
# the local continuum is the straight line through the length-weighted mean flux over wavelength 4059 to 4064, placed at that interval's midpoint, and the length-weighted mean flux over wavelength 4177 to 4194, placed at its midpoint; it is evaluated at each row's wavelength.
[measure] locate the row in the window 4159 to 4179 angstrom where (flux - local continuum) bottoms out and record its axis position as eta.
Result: 4175.5 angstrom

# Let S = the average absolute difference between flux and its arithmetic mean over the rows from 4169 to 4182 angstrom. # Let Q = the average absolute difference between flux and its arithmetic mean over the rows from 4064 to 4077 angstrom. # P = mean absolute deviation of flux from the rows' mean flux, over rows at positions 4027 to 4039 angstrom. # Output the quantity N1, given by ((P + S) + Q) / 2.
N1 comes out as 1.51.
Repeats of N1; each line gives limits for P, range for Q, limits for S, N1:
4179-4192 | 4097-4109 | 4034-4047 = 1.45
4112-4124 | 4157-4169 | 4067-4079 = 1.16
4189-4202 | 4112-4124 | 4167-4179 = 1.52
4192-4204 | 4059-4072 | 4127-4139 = 1.33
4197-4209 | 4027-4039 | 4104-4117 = 1.53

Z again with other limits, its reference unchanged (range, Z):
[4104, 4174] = 4123.0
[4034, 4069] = 4055.5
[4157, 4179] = 4163.0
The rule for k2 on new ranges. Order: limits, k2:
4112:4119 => -7.1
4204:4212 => -9.1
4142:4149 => -6.7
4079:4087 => -7.1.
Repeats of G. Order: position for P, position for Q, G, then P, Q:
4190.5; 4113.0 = 0.0021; 21.2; 19.9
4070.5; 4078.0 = 0.0020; 21.2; 18.6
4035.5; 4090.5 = 0.0030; 18.9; 20.3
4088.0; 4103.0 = 0.0012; 24.3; 17.3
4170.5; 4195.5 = 0.0024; 20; 19.3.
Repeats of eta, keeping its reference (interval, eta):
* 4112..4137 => 4130.5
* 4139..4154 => 4148.0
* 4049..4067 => 4065.5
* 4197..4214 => 4200.5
